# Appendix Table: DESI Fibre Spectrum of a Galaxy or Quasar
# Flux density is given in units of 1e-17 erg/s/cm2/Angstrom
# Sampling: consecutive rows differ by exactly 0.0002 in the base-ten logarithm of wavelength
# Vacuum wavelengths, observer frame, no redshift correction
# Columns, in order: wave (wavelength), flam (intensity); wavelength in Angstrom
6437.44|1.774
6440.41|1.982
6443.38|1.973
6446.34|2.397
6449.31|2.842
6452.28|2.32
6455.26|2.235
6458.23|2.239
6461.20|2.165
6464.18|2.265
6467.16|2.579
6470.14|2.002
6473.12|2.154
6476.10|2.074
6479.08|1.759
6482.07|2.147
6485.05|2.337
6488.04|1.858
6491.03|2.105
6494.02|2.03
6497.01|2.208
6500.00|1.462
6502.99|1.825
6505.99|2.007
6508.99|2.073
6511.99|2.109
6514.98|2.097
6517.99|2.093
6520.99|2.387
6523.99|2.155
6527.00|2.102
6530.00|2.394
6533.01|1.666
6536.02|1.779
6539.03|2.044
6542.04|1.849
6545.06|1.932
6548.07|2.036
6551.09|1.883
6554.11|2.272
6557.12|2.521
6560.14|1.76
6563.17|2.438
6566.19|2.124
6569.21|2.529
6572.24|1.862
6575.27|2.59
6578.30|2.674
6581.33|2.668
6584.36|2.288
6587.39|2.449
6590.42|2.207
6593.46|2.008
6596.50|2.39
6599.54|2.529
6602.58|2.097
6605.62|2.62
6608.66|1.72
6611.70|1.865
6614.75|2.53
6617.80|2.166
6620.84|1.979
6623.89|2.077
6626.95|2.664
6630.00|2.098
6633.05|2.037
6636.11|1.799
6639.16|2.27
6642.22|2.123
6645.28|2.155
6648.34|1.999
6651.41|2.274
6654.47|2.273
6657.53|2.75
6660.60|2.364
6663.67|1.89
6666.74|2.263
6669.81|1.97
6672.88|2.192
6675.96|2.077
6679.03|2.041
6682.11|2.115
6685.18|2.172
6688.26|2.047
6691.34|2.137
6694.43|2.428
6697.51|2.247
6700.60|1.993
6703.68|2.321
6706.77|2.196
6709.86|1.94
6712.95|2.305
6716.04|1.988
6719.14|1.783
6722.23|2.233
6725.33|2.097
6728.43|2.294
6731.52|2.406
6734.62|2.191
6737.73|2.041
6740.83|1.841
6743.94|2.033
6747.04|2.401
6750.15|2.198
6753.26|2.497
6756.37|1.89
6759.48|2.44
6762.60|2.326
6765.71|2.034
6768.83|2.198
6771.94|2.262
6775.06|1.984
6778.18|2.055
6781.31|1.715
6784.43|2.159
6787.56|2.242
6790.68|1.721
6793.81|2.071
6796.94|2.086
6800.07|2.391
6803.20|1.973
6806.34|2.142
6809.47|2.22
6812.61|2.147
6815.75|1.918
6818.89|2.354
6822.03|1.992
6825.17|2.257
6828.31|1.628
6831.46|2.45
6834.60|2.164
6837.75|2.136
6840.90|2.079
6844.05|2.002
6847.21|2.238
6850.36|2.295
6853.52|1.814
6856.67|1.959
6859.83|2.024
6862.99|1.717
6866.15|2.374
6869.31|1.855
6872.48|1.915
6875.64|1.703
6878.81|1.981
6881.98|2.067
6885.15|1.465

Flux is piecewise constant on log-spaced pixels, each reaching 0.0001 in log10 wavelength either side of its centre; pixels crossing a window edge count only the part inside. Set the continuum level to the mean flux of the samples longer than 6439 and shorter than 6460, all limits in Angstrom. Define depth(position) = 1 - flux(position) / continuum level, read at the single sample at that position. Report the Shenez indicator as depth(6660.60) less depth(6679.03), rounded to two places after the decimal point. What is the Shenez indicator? -0.14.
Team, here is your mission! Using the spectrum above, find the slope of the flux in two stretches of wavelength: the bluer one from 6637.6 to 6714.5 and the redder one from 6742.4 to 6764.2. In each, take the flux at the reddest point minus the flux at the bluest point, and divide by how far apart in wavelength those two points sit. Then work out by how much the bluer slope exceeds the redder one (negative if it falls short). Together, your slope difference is -0.015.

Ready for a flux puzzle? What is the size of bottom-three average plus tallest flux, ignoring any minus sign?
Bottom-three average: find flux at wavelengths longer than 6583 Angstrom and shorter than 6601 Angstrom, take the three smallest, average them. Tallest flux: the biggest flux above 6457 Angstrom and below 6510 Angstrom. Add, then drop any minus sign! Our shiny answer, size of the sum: 4.75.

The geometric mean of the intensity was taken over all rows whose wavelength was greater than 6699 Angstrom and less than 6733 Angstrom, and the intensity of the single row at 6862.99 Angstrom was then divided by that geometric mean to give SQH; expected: 0.80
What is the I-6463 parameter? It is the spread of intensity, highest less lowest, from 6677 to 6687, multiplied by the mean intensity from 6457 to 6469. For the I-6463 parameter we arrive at 0.30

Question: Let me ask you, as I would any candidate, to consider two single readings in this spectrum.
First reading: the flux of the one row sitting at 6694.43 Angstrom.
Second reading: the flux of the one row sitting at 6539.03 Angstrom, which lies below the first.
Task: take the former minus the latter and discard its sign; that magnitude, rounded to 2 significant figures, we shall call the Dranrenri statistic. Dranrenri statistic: 0.38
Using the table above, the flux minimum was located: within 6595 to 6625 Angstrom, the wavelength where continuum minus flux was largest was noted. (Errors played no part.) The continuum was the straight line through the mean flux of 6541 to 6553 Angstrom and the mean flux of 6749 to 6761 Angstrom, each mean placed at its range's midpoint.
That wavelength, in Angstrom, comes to 6608.66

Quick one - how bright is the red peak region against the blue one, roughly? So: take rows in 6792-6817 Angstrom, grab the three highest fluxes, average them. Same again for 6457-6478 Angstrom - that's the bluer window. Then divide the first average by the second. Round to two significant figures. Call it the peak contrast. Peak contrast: 0.95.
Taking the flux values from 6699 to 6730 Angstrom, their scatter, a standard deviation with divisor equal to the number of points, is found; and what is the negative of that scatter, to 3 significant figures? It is -0.174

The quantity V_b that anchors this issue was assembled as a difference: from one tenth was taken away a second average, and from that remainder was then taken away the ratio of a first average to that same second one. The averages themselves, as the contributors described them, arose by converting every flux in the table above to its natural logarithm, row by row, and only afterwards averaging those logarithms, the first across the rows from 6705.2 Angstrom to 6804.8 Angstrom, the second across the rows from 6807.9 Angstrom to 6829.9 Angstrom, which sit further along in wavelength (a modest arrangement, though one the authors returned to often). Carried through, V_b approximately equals -1.66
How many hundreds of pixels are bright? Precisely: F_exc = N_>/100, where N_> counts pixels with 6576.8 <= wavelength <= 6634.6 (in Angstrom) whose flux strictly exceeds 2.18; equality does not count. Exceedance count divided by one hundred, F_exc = 0.10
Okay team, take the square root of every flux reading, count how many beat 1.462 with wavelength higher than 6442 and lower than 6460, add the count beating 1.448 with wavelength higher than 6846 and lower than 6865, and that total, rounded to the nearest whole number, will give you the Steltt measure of 7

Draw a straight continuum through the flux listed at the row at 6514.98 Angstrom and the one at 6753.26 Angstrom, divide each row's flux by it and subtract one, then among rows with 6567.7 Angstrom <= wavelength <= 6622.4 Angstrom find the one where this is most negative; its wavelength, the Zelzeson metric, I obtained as 6608.66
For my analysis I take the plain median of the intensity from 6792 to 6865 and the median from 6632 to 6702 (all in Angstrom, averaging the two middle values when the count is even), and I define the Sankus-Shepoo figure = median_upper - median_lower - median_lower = -2.19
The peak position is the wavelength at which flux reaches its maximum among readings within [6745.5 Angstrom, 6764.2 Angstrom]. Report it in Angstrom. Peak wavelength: 6753.26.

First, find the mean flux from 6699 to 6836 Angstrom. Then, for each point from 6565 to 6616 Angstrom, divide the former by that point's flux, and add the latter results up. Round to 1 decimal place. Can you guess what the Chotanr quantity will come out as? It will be 16.0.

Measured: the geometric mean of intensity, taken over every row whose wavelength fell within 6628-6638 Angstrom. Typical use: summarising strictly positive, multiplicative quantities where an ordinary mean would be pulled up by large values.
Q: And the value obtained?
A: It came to 1.97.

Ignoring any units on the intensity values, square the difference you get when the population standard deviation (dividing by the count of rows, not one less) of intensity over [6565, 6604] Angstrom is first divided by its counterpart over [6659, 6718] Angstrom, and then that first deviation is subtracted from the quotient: 2.1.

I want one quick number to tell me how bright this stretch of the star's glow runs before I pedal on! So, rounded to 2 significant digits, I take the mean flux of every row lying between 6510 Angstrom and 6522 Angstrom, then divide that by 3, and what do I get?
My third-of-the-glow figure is 0.72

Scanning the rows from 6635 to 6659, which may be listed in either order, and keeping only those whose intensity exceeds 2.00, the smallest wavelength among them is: 6639.16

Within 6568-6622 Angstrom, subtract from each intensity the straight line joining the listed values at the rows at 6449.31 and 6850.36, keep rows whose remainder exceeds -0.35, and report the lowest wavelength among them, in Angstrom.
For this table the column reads 6569.21 Angstrom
